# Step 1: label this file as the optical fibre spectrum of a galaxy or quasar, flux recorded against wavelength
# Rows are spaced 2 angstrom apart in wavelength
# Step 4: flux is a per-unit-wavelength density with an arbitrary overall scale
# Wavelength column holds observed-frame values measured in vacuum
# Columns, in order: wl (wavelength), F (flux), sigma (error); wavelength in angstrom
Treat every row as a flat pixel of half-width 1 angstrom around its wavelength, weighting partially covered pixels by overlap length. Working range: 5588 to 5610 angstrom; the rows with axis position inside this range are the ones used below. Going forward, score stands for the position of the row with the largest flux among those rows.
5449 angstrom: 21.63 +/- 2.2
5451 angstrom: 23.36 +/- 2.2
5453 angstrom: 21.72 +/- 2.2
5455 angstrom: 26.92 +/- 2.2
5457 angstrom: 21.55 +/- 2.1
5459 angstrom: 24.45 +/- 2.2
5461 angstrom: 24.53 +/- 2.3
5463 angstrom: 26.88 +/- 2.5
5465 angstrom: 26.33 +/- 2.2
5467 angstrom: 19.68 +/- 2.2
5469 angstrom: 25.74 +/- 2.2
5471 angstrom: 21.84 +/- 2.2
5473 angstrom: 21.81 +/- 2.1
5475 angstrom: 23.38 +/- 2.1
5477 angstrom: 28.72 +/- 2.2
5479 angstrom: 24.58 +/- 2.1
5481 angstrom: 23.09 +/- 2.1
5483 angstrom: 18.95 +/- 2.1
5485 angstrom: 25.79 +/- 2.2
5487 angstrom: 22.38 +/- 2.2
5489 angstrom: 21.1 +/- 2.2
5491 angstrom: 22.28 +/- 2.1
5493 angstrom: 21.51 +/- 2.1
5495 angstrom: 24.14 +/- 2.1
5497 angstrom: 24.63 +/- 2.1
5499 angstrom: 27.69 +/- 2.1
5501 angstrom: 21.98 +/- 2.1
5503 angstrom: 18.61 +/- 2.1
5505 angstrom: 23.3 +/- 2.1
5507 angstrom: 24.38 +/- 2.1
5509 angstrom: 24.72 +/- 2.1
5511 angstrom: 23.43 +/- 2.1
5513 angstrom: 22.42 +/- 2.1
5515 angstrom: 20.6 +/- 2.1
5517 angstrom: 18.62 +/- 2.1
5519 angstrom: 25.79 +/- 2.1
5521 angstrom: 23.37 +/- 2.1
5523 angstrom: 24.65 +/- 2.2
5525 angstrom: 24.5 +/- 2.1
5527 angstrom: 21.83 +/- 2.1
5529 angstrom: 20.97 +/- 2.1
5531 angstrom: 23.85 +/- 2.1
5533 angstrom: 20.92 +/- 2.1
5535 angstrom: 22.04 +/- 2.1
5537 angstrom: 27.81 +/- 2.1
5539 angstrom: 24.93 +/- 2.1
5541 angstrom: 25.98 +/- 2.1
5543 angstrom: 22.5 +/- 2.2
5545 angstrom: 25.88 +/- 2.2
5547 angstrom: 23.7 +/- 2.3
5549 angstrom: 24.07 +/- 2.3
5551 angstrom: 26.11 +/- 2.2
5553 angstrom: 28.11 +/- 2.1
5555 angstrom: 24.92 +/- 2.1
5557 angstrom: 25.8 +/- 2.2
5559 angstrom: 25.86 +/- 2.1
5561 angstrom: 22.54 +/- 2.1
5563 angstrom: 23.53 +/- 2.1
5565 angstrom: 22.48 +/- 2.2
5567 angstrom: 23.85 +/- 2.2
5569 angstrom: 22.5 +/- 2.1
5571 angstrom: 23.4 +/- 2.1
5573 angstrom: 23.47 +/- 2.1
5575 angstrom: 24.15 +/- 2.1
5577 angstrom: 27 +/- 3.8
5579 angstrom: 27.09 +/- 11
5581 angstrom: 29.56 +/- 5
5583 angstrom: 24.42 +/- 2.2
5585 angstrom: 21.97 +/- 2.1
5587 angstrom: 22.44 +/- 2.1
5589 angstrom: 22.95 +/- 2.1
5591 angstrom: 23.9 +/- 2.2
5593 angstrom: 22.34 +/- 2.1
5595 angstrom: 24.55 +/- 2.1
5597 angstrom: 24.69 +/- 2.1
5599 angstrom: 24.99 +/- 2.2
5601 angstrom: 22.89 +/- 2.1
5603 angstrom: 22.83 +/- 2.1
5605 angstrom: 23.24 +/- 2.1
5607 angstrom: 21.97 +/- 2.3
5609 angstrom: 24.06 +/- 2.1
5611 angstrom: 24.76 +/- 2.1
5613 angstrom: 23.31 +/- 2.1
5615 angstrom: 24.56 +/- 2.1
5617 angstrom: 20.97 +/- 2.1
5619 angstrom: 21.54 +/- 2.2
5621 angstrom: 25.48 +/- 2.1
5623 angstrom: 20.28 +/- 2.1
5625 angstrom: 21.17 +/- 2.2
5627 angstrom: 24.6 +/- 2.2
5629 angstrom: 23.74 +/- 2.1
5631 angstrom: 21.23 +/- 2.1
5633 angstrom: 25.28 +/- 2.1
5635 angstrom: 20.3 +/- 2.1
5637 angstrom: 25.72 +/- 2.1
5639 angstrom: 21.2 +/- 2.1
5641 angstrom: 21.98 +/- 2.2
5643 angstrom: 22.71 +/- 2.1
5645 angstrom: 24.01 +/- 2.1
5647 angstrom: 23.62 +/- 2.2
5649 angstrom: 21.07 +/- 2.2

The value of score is 5599 angstrom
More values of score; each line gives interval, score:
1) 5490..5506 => 5499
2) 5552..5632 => 5581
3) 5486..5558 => 5553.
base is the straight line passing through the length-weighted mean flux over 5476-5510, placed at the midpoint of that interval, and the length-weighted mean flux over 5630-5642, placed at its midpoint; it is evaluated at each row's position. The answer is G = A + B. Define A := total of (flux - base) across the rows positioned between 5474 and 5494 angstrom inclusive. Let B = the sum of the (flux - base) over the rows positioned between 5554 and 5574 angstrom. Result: 5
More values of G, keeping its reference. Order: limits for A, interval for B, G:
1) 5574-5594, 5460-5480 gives 25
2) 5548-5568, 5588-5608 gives 23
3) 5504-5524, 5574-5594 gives 15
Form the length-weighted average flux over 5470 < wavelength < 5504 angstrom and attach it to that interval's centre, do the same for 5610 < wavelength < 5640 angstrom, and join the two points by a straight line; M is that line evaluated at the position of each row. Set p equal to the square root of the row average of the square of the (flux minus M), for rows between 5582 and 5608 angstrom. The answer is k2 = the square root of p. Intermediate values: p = 1.1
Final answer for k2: 1.04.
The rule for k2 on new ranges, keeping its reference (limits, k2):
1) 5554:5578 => 1.34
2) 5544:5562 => 1.64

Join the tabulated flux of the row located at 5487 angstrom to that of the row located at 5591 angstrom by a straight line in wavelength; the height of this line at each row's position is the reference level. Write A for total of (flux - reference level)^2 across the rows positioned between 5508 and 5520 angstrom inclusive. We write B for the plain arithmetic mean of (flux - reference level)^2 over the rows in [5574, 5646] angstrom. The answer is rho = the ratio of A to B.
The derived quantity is 7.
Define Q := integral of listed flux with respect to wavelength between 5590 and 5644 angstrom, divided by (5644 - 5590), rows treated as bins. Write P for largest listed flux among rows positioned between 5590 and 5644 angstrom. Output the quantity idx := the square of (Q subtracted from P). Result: 7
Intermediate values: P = 25.72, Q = 23.1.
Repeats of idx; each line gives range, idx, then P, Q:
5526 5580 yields 15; 28.11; 24.3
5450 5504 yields 28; 28.72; 23.5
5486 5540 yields 23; 27.81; 23.1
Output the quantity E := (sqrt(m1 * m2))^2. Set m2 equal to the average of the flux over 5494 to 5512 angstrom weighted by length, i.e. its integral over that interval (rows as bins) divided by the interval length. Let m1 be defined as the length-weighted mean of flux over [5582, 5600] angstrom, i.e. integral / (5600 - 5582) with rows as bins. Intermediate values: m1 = 23.6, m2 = 23.7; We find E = 558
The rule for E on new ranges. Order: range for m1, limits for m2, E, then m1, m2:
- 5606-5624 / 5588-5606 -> 543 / 23.0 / 23.6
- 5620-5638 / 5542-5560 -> 582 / 23.1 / 25.2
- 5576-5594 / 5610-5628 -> 566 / 24.6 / 23.0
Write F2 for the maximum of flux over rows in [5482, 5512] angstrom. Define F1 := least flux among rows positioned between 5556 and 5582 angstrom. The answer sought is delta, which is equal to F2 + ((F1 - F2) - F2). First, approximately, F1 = 22.48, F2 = 27.69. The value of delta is -5.2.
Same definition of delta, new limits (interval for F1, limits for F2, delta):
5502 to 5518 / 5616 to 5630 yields -6.9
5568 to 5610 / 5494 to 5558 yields -6.1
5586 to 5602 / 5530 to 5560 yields -5.8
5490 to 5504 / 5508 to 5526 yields -7.2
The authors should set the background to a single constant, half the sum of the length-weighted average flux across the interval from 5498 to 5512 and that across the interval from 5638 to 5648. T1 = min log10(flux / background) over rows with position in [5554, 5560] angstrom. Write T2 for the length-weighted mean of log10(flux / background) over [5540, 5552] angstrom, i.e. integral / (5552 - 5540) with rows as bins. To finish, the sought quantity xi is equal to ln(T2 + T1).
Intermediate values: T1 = 0.033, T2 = 0.029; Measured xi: -2.8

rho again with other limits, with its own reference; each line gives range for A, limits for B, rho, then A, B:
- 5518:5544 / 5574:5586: 6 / 60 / 10.0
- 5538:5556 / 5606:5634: 11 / 52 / 4.6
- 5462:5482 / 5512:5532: 26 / 110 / 4.3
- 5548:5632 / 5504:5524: 43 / 183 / 4.2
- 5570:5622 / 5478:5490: 19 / 97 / 5.2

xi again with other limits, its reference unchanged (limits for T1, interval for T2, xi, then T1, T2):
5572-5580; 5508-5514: -4.2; 0.007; 0.008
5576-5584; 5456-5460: -3.8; 0.025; -0.002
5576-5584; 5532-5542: -3.1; 0.025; 0.021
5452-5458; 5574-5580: -3.8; -0.030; 0.053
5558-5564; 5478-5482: -5.6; -0.010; 0.014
